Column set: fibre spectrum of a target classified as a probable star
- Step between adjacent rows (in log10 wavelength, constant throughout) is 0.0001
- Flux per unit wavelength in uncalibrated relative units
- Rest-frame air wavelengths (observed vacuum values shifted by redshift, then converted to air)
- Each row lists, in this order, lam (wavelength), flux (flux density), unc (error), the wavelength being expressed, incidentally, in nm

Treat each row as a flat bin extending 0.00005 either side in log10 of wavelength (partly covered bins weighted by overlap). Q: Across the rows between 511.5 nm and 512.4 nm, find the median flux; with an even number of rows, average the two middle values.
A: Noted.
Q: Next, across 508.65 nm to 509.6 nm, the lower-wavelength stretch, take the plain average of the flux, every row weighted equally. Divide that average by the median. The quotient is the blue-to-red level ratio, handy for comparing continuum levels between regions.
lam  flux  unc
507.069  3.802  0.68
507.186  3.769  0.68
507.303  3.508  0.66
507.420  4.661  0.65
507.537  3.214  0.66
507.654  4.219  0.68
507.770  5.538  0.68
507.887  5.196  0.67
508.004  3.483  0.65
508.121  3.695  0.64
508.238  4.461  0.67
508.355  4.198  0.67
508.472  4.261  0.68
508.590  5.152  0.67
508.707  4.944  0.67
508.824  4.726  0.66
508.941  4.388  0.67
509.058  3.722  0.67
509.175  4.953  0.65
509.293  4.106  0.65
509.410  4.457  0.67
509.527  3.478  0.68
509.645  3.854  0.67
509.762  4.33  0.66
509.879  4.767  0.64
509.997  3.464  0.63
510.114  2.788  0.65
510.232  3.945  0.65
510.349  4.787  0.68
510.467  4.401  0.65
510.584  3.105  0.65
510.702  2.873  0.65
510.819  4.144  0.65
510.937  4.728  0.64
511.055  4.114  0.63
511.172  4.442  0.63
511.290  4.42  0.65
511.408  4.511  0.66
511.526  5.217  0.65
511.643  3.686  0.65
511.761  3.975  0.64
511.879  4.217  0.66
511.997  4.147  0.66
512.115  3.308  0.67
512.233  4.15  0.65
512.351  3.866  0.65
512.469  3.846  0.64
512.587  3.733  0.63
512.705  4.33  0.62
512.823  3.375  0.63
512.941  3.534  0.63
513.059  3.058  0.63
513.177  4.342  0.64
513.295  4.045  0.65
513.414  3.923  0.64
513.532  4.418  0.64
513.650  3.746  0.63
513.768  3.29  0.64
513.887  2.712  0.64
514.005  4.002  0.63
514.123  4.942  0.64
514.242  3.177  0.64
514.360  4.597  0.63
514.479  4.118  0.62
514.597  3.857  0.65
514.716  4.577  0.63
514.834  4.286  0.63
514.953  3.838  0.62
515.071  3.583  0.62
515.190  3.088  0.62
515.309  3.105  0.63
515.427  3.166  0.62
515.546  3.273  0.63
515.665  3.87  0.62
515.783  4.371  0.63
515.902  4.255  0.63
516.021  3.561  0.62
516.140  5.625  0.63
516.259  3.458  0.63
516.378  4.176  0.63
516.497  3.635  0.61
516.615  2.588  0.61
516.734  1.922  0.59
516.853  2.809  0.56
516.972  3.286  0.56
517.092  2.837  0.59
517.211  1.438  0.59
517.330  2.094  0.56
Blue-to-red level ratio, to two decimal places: 1.07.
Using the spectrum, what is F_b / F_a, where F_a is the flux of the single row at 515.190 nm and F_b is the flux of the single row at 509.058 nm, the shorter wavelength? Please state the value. 1.2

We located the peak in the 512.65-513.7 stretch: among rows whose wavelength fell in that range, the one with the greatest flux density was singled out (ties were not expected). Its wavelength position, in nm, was 513.532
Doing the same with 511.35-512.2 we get 511.526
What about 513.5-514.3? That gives 514.123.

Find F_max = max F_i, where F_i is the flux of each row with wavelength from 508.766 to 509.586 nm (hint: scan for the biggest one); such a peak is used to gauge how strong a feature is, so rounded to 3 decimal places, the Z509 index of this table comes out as 4.953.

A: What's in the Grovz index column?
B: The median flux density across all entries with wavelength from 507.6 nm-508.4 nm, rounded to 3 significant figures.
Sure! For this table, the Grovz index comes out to 4.22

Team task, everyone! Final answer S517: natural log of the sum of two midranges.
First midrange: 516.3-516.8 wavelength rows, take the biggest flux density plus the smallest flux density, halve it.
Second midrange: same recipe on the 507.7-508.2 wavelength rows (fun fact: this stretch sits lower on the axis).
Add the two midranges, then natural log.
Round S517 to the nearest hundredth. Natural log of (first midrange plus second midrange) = 2.02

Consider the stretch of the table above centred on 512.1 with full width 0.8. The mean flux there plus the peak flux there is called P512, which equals 8.1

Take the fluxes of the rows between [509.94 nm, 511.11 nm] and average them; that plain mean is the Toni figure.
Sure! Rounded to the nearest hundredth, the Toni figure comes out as 3.83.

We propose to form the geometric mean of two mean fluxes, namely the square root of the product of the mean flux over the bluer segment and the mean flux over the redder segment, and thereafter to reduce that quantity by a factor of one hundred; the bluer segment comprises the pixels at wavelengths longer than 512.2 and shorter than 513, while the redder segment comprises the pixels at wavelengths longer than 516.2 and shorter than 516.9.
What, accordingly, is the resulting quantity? 0.034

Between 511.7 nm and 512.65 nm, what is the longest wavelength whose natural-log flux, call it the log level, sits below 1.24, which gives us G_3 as 512.115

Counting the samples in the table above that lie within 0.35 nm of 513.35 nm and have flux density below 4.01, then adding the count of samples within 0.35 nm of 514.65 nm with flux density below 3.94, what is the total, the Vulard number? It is 5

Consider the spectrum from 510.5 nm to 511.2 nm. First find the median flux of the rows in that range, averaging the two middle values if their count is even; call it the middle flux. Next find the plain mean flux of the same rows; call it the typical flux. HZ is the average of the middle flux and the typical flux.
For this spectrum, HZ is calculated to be 4.01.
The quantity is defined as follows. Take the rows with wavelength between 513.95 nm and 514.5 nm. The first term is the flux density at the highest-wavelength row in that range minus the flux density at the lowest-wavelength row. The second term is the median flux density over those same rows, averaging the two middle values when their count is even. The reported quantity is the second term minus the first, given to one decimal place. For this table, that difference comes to 4.0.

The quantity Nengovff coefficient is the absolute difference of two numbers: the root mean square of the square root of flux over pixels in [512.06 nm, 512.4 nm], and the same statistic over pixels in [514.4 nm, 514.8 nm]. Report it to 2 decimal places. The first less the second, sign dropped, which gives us 0.10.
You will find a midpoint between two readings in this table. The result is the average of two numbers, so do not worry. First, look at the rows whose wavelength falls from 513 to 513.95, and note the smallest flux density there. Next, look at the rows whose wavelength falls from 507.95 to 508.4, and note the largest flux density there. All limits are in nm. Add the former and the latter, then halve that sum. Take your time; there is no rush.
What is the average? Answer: 3.6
